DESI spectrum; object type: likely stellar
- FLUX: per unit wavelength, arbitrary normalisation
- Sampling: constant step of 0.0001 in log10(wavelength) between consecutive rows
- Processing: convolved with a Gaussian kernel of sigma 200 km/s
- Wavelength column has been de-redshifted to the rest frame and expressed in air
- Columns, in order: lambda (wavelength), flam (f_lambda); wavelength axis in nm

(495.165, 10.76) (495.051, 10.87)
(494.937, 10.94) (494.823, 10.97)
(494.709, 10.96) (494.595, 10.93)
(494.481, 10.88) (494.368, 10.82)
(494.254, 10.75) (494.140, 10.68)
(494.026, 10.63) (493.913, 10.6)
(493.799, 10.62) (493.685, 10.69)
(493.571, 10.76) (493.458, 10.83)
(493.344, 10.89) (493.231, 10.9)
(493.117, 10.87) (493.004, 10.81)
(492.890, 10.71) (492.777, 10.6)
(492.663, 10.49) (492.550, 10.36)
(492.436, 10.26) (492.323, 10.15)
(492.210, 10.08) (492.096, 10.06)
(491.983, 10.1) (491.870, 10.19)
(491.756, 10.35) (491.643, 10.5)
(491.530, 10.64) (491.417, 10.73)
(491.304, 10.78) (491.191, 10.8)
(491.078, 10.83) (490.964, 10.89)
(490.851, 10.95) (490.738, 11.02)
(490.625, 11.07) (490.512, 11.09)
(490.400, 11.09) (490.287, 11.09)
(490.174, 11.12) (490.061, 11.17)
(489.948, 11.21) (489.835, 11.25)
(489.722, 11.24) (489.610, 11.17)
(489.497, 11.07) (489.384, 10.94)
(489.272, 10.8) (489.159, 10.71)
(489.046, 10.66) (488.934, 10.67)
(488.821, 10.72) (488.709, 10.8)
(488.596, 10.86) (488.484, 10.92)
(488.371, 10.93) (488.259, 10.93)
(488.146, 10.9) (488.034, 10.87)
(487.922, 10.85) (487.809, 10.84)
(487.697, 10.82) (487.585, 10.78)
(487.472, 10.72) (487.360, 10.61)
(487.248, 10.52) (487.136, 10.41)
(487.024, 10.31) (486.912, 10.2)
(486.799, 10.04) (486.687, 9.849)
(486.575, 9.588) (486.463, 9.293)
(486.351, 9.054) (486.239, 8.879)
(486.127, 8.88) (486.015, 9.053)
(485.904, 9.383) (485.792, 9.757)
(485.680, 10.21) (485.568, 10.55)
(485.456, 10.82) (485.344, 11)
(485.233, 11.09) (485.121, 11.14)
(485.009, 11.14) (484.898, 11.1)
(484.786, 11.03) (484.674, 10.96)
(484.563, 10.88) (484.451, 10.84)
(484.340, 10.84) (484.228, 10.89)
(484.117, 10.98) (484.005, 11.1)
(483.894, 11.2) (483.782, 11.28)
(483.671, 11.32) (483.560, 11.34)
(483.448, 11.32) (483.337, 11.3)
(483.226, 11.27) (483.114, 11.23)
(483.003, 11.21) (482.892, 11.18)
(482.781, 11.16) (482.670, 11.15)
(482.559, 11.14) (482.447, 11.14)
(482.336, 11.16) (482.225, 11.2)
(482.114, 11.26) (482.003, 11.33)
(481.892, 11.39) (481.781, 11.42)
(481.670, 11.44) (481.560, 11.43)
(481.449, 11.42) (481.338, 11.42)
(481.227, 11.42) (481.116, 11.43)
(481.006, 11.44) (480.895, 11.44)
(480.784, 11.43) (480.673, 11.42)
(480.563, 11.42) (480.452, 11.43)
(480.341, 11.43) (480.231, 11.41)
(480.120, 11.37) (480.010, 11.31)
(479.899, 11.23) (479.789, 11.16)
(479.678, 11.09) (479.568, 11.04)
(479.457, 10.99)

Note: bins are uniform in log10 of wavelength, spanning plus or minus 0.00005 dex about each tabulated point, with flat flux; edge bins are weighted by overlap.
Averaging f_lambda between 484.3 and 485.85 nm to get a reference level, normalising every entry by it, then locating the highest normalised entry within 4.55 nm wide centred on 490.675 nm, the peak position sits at 489.835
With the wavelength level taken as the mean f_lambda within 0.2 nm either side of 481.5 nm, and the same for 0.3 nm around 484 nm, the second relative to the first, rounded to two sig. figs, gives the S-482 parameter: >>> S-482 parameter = 0.97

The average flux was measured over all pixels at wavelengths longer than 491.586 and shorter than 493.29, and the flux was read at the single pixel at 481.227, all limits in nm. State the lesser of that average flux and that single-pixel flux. 10.4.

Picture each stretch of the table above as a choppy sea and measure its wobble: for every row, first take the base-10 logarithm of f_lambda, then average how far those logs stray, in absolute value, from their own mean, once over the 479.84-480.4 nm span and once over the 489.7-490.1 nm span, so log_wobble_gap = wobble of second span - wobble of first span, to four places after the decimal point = -0.0014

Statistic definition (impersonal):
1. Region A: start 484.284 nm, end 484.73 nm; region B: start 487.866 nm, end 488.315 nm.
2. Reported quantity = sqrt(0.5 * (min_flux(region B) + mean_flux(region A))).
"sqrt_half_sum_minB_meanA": 3.30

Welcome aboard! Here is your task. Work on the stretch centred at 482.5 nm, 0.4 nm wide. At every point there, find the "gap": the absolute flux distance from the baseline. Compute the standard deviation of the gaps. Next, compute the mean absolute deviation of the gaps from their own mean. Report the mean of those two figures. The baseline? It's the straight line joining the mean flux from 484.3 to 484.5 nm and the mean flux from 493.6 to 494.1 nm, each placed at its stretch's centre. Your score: 0.01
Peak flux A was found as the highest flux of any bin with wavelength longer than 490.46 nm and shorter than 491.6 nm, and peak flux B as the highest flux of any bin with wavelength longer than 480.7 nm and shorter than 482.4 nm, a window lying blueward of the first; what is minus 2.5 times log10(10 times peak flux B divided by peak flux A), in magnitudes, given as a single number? -2.53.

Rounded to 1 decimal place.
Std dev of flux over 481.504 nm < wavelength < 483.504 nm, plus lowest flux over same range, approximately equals 11.2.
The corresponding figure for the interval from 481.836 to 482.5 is 11.2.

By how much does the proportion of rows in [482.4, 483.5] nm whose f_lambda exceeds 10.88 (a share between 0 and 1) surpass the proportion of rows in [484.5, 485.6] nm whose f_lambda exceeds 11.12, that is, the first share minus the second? 0.80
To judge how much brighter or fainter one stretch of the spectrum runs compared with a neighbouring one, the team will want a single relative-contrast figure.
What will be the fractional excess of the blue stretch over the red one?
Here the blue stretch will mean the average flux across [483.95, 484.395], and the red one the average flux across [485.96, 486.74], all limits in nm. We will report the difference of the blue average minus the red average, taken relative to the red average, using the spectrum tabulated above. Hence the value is 0.19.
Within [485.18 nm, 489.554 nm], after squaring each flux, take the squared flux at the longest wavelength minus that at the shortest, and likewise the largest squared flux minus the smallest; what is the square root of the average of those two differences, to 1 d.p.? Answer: 4.7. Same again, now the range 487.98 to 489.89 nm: 3.3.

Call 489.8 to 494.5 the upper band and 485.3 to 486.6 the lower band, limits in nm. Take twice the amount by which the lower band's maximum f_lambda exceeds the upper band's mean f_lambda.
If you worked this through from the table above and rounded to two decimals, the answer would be 0.56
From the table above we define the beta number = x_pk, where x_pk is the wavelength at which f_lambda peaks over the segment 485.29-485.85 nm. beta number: 485.344 nm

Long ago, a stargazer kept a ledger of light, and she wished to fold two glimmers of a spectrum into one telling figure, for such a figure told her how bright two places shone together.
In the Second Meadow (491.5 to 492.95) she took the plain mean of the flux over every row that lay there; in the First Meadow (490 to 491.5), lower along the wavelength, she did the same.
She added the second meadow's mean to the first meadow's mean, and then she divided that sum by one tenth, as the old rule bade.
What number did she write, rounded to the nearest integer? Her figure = 213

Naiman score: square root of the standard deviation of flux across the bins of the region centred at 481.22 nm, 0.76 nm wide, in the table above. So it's 0.09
